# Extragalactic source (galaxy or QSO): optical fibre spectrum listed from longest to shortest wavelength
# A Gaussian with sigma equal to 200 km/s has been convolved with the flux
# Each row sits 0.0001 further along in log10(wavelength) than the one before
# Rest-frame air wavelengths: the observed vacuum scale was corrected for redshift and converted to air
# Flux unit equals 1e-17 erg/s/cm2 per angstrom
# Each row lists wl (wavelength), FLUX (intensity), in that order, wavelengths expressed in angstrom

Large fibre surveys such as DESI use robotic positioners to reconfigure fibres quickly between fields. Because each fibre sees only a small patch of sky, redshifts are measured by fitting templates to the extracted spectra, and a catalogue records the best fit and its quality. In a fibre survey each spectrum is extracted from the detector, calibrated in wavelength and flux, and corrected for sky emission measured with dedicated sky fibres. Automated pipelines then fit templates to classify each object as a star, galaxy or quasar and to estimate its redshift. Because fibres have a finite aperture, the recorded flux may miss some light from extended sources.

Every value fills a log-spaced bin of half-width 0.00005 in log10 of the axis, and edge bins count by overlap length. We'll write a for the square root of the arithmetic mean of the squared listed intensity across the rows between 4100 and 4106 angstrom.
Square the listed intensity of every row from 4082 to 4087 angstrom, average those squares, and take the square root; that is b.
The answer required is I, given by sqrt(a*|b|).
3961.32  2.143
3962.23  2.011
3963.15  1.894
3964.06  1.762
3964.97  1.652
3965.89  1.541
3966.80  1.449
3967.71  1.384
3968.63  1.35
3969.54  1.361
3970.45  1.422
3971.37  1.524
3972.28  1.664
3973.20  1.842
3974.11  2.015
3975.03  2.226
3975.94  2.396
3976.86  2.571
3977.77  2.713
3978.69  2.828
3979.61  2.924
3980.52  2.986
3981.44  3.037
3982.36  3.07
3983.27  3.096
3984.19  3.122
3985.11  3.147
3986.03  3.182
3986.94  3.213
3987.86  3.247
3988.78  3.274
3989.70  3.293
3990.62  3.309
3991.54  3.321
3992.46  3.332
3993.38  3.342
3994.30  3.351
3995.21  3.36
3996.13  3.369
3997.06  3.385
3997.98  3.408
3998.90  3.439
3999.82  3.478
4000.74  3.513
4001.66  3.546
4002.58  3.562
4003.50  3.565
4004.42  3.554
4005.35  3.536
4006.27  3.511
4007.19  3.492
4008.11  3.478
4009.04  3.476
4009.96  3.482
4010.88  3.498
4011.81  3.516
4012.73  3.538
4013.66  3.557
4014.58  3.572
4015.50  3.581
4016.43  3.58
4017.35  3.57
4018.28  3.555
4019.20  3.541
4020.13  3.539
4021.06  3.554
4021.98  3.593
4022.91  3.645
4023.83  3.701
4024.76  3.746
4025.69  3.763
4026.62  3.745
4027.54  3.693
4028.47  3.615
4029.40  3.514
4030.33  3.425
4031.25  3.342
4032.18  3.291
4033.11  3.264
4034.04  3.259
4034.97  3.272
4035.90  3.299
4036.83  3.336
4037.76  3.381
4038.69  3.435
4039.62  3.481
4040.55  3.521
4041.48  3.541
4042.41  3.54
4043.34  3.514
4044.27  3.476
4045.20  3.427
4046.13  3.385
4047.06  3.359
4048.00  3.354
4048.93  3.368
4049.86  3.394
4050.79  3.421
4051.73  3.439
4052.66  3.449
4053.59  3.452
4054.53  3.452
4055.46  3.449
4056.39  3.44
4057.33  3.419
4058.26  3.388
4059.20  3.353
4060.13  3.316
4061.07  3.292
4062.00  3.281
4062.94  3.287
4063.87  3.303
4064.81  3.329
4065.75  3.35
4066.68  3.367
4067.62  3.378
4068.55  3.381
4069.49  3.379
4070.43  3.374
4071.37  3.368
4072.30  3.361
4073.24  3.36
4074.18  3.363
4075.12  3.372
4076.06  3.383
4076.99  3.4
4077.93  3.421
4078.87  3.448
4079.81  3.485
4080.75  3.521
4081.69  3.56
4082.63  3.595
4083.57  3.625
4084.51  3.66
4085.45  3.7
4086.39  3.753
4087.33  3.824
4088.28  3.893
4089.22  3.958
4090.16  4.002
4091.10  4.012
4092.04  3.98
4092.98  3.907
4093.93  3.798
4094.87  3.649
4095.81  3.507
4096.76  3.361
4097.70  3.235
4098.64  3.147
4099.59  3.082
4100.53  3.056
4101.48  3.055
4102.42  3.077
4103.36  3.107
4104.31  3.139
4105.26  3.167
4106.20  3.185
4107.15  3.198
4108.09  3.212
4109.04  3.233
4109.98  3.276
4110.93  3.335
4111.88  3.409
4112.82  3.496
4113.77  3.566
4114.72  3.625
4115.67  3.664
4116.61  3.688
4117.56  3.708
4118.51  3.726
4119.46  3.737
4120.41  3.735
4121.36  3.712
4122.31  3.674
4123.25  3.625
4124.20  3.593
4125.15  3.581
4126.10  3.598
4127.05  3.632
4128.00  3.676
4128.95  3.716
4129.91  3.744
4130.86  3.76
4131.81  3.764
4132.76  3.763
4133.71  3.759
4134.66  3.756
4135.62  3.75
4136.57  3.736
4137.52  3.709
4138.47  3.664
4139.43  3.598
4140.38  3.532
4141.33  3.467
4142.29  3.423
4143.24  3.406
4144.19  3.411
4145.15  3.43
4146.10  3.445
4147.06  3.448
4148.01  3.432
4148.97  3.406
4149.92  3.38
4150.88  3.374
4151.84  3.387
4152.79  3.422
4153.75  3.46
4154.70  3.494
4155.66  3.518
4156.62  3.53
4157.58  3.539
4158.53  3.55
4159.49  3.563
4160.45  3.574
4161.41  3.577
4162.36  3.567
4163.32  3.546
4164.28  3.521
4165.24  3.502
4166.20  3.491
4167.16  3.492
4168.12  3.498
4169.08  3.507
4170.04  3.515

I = 3.37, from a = 3.10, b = 3.67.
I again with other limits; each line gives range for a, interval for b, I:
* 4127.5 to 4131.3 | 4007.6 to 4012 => 3.61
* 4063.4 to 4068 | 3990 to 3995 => 3.34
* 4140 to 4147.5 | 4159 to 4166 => 3.50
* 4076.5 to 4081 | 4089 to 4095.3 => 3.67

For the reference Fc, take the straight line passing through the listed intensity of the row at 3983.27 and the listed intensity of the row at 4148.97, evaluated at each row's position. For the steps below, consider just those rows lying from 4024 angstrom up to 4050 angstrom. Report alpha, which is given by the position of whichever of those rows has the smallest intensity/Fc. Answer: 4034.04 angstrom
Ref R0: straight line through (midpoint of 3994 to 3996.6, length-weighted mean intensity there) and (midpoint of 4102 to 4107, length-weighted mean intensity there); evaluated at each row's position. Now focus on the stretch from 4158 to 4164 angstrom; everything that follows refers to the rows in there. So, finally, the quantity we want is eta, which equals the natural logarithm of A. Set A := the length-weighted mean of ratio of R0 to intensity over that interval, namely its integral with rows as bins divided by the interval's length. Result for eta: -0.16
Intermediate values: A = 0.85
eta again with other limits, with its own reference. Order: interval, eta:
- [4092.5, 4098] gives -0.12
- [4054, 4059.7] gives -0.05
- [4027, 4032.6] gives -0.05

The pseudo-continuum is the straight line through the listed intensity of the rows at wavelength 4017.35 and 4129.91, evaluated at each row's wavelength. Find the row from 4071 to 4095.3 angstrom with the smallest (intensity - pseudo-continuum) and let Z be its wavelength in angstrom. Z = 4073.24 angstrom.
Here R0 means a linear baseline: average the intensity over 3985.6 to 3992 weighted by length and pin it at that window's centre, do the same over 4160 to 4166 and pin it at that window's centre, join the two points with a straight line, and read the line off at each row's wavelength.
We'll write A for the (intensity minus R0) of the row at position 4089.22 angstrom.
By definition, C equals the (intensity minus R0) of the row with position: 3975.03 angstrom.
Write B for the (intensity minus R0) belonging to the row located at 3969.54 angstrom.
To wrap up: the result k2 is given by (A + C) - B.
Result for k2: 1.4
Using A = 0.53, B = -1.87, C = -1.0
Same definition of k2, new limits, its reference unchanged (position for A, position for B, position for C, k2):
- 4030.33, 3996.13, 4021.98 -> 0.3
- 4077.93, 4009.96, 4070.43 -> -0.2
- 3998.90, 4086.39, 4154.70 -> -0.2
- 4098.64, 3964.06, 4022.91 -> 1.5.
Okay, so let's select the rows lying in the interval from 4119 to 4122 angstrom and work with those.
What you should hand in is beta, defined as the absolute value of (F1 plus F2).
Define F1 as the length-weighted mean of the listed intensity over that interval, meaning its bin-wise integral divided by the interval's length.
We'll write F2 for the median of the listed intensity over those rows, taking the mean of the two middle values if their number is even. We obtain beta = 7.5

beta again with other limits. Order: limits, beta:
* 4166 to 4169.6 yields 7.0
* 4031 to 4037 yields 6.6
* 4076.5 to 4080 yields 6.9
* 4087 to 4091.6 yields 7.9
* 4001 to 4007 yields 7.1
